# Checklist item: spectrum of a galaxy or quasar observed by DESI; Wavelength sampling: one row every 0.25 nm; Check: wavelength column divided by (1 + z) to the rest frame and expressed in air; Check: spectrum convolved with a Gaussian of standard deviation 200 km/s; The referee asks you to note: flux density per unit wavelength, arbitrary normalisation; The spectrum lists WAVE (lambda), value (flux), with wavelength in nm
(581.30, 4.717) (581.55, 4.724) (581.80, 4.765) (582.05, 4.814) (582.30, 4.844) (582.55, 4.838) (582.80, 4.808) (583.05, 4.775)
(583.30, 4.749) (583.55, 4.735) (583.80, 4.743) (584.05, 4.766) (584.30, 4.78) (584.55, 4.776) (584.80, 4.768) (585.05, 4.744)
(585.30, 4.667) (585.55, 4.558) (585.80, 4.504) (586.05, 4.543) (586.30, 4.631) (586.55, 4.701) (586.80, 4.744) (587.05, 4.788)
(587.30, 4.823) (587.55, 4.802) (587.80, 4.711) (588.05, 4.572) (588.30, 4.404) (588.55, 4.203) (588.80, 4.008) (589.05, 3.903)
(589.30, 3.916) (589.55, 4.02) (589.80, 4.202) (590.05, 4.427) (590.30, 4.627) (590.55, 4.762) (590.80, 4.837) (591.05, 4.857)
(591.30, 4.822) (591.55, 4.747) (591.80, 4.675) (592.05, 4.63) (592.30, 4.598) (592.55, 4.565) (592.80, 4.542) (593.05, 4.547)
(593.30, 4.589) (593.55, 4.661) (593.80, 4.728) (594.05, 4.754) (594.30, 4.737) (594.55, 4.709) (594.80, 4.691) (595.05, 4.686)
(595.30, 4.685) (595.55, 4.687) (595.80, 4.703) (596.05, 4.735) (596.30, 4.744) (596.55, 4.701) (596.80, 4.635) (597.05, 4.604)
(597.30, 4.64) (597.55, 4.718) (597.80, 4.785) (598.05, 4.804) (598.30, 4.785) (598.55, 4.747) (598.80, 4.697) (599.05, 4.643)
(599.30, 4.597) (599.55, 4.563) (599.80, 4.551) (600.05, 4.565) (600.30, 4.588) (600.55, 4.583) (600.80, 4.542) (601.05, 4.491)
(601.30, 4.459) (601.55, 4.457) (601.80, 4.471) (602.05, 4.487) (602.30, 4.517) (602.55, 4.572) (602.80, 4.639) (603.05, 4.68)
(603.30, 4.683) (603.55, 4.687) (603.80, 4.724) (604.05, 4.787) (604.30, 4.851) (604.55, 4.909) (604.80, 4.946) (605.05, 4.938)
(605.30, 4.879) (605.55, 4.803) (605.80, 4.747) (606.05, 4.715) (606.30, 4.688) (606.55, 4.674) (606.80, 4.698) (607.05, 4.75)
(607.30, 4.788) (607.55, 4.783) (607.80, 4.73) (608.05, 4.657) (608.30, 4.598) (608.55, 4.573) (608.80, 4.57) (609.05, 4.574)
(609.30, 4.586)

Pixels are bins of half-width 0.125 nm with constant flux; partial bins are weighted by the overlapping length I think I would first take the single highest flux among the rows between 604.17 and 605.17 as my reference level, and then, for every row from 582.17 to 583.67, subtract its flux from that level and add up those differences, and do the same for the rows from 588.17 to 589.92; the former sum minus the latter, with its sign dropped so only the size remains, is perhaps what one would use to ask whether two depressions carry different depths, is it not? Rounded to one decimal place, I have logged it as 5.0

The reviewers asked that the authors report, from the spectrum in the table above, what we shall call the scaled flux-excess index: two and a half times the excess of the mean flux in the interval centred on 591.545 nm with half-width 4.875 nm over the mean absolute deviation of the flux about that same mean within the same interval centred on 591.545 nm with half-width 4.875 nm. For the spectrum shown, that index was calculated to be 11.0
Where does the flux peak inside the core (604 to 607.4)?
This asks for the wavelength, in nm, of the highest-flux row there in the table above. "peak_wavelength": 604.80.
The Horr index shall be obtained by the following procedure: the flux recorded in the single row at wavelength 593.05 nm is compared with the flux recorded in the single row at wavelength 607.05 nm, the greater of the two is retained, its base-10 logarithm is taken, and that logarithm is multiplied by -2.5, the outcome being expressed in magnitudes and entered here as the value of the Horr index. -1.69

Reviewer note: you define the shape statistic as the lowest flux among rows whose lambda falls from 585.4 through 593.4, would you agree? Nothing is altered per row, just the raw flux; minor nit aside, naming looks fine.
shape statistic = 3.903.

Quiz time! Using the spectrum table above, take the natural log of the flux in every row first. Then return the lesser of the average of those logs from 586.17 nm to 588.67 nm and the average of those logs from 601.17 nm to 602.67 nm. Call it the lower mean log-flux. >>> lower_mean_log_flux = 1.50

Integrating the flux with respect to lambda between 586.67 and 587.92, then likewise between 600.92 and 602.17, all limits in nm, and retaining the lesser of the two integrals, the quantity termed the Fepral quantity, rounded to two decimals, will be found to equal 5.59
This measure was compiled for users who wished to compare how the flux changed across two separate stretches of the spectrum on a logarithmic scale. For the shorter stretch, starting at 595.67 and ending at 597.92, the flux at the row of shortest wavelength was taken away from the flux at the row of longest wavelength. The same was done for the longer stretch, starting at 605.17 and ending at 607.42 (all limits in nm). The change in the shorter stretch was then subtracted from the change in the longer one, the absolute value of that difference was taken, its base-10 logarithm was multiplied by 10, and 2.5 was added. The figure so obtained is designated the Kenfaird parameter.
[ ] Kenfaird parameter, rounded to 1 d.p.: -5.1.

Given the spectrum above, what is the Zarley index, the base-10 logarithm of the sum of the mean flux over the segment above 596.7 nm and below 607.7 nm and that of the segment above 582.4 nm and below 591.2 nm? 0.967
